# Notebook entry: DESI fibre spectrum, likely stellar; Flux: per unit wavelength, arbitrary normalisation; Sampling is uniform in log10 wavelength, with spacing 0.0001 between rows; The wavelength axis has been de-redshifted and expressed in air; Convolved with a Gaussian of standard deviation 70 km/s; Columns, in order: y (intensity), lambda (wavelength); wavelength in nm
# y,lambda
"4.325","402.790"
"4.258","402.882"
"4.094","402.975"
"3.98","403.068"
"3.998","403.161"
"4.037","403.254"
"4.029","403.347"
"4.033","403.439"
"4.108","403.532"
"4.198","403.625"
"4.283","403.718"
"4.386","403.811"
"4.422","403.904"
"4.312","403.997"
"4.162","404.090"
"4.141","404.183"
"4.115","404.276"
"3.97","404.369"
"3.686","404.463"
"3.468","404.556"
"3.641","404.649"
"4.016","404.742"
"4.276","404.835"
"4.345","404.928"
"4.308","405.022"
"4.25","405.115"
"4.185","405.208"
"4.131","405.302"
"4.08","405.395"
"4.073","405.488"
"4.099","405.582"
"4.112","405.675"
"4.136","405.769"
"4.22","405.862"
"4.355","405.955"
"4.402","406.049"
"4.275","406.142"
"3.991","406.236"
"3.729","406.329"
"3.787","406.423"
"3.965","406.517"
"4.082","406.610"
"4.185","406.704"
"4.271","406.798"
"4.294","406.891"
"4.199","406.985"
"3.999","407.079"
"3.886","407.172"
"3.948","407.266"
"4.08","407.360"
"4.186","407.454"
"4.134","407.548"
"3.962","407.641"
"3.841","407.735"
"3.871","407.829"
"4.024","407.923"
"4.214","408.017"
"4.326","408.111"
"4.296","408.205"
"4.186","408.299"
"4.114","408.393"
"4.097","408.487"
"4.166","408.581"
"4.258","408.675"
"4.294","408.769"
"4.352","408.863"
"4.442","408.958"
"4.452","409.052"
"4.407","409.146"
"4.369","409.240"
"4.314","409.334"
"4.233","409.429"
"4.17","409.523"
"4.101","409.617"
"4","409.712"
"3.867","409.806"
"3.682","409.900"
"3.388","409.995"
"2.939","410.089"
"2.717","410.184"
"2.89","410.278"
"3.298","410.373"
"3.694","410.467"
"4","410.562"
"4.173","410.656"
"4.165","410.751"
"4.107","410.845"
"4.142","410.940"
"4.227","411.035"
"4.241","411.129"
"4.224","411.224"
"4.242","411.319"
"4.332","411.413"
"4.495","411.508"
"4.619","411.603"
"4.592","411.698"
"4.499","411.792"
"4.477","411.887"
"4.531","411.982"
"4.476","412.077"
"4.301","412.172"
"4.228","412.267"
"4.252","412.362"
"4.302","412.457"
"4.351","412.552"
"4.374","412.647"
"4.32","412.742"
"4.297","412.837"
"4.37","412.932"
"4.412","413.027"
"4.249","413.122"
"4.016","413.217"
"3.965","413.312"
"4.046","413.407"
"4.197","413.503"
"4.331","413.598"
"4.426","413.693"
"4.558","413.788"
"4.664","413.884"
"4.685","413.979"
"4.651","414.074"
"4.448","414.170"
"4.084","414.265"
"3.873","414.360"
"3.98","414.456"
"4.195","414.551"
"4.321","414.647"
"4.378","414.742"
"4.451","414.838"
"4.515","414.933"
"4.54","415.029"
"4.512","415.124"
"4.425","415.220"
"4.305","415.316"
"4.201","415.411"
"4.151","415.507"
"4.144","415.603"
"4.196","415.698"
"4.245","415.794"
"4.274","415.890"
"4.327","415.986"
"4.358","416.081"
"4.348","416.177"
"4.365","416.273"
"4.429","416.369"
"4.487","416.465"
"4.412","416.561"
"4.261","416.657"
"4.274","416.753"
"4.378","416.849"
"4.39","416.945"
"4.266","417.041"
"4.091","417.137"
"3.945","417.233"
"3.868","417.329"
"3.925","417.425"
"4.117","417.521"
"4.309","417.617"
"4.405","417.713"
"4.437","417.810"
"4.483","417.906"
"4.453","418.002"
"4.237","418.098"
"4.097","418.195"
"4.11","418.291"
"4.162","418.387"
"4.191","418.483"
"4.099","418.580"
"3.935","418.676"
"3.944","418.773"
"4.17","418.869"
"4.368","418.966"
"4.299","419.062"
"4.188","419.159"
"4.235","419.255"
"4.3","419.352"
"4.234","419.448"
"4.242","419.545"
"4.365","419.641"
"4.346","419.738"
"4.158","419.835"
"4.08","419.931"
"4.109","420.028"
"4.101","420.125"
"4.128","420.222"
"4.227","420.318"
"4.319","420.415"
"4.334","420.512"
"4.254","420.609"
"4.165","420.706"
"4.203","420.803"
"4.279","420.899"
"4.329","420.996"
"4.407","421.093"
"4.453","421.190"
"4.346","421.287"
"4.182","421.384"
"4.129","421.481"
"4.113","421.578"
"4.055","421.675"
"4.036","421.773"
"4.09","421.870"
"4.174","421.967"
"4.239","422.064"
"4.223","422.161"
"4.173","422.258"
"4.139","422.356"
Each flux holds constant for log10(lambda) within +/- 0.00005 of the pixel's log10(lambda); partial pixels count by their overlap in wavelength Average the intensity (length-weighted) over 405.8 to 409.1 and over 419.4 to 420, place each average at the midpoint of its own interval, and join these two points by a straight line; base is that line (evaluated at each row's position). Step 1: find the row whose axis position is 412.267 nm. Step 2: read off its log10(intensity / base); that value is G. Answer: 0.005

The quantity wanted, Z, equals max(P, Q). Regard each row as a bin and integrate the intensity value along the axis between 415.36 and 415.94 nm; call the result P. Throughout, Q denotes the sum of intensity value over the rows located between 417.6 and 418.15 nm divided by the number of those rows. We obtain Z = 4.39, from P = 2.44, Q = 4.39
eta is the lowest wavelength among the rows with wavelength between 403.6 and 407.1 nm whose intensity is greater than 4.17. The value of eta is 403.625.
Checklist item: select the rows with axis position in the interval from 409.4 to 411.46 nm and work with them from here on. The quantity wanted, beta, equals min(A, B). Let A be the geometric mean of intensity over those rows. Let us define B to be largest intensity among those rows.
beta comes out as 3.82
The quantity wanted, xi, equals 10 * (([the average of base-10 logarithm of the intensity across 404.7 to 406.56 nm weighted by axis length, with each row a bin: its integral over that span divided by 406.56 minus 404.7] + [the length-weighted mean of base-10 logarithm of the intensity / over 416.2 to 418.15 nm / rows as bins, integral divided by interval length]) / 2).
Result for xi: 6.23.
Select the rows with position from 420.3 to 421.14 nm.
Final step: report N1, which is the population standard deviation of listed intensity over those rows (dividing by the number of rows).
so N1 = 0.07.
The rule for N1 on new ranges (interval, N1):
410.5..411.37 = 0.07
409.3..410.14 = 0.42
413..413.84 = 0.19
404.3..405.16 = 0.31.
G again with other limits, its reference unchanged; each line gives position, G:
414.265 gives -0.011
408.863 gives 0.021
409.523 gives 0.001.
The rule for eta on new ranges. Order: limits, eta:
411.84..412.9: 411.887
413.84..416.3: 413.884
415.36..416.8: 415.411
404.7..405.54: 404.835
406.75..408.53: 406.798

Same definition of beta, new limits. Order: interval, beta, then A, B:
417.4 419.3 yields 4.20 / 4.20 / 4.483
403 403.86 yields 4.11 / 4.11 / 4.386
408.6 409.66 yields 4.31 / 4.31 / 4.452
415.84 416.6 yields 4.37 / 4.37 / 4.487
